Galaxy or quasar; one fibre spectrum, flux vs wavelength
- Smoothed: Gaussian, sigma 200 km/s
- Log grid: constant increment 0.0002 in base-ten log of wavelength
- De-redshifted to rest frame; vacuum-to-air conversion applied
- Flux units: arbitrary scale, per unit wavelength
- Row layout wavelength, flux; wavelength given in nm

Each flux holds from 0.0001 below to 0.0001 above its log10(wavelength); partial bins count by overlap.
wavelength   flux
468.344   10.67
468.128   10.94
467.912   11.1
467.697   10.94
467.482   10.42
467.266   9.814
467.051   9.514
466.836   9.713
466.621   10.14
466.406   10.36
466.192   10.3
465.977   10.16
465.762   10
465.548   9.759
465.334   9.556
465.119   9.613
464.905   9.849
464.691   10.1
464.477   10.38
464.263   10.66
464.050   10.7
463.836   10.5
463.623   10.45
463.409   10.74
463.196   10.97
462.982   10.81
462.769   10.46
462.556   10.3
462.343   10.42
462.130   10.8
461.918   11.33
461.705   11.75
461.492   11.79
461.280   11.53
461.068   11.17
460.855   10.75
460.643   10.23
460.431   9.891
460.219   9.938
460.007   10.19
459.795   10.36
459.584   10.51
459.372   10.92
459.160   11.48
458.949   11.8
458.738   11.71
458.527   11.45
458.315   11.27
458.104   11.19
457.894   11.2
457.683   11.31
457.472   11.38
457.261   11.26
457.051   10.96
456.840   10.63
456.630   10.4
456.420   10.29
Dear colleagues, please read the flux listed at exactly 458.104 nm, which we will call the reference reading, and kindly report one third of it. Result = 3.73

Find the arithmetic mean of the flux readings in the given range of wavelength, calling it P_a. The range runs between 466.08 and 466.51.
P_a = 10.3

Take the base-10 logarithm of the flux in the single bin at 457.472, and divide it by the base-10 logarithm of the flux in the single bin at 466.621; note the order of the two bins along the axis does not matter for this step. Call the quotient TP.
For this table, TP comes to 1.05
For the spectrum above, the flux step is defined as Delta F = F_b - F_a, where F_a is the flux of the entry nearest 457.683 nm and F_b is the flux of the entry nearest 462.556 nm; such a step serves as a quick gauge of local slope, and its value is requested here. -1.01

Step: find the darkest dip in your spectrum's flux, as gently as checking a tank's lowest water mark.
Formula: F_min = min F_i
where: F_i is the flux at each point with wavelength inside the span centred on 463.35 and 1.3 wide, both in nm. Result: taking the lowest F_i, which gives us 10.45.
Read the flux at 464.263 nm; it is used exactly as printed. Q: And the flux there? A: 10.66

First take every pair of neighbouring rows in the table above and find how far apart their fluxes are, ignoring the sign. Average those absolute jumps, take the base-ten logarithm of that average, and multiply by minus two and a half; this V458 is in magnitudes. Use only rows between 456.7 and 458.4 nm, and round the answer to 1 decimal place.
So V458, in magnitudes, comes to 2.1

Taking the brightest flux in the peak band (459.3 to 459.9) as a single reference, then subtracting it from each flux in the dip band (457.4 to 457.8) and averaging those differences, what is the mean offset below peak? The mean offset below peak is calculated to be 0.4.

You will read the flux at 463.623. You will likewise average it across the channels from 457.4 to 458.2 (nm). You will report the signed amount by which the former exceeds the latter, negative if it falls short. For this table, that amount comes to -0.8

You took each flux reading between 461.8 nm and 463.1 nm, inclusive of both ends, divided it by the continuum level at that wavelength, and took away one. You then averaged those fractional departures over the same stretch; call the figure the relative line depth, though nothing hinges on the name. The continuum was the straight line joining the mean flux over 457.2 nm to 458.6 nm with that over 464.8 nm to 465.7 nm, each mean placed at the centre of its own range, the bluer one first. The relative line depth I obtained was 0.037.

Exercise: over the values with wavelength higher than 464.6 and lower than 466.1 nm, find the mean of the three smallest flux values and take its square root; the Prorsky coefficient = 3.105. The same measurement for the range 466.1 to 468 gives 3.111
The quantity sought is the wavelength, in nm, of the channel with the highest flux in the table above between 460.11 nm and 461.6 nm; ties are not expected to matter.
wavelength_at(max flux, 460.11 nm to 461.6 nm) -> 461.492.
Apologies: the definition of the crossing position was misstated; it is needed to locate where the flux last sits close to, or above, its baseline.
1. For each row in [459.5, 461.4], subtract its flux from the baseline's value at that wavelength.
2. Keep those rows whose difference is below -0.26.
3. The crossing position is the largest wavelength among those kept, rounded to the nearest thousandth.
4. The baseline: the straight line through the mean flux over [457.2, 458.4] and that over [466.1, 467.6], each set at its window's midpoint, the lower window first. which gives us 461.280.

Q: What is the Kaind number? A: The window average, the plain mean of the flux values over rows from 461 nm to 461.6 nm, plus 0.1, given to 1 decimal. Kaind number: 11.6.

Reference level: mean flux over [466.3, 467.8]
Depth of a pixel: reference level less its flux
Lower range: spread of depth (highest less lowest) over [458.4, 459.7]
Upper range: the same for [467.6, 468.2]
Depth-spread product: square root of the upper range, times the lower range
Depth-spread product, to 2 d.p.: 0.52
